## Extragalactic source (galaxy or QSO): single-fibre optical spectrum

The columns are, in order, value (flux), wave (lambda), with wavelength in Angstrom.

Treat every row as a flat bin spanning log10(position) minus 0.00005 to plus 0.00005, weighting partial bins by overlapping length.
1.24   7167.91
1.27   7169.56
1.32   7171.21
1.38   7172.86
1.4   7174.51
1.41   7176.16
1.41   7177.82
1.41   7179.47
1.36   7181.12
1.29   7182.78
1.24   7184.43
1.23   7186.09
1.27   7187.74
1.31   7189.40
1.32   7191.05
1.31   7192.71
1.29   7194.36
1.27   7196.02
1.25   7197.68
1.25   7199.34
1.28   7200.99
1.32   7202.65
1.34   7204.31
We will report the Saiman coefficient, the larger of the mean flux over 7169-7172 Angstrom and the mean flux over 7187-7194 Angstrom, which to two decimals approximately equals 1.30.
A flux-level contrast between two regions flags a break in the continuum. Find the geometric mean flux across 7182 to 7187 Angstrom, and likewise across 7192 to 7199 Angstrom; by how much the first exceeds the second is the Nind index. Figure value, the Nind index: -0.03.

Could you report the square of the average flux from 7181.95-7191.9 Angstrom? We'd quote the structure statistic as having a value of 1.63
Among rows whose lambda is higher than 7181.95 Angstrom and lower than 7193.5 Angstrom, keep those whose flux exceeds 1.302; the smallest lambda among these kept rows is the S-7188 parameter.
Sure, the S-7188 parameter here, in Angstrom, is 7189.40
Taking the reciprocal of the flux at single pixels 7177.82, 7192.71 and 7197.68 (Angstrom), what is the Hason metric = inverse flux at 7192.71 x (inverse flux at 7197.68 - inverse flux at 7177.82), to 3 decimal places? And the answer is 0.069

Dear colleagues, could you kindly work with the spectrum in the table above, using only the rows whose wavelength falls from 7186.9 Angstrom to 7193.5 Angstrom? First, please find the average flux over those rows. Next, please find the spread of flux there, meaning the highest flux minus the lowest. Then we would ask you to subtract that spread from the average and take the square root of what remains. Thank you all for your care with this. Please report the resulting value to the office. 1.12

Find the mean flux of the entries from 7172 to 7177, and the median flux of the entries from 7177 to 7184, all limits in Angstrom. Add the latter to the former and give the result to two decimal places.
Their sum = 2.78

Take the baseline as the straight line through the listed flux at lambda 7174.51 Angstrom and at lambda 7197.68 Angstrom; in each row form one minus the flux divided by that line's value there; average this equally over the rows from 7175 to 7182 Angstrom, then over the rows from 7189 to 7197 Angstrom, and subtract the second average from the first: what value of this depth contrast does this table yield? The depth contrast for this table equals 0.00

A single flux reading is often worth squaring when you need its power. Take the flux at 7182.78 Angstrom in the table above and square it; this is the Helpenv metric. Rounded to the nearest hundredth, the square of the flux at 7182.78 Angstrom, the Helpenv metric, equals 1.66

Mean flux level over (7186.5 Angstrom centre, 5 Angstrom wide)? 1.25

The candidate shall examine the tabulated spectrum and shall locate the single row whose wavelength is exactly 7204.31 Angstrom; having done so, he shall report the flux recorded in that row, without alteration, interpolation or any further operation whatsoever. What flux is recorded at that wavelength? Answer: 1.34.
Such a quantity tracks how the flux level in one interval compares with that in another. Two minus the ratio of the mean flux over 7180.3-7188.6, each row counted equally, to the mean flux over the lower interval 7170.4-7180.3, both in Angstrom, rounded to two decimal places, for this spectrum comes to 1.08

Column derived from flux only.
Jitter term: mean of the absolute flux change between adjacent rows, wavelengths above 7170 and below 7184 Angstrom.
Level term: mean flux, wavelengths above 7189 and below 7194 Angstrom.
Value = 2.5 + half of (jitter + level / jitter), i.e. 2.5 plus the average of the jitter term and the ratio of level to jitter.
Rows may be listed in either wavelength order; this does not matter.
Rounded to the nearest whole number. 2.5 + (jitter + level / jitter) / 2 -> 24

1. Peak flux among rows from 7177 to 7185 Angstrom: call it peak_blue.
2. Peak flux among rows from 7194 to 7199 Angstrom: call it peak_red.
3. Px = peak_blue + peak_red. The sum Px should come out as 2.70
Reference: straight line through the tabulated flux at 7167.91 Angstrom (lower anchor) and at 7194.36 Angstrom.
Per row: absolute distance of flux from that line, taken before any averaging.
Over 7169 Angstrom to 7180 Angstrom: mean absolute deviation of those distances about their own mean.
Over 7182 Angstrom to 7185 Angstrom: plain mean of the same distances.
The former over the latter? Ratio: 1.5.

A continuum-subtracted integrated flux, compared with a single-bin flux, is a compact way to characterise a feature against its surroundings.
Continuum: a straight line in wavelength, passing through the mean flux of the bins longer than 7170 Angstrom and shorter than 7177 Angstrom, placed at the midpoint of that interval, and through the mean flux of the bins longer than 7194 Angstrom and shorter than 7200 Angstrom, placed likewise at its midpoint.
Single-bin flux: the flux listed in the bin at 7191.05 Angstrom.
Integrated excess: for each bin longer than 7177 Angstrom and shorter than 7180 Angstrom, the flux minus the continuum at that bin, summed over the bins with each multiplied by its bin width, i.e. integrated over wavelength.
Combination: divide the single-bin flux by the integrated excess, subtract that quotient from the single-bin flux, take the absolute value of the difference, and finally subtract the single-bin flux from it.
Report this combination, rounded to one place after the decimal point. 4.4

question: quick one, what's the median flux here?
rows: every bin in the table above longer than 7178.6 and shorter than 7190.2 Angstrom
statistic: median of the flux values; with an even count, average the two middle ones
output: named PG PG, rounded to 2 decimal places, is 1.29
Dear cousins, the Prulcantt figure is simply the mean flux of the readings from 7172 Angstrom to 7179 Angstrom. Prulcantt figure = 1.40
